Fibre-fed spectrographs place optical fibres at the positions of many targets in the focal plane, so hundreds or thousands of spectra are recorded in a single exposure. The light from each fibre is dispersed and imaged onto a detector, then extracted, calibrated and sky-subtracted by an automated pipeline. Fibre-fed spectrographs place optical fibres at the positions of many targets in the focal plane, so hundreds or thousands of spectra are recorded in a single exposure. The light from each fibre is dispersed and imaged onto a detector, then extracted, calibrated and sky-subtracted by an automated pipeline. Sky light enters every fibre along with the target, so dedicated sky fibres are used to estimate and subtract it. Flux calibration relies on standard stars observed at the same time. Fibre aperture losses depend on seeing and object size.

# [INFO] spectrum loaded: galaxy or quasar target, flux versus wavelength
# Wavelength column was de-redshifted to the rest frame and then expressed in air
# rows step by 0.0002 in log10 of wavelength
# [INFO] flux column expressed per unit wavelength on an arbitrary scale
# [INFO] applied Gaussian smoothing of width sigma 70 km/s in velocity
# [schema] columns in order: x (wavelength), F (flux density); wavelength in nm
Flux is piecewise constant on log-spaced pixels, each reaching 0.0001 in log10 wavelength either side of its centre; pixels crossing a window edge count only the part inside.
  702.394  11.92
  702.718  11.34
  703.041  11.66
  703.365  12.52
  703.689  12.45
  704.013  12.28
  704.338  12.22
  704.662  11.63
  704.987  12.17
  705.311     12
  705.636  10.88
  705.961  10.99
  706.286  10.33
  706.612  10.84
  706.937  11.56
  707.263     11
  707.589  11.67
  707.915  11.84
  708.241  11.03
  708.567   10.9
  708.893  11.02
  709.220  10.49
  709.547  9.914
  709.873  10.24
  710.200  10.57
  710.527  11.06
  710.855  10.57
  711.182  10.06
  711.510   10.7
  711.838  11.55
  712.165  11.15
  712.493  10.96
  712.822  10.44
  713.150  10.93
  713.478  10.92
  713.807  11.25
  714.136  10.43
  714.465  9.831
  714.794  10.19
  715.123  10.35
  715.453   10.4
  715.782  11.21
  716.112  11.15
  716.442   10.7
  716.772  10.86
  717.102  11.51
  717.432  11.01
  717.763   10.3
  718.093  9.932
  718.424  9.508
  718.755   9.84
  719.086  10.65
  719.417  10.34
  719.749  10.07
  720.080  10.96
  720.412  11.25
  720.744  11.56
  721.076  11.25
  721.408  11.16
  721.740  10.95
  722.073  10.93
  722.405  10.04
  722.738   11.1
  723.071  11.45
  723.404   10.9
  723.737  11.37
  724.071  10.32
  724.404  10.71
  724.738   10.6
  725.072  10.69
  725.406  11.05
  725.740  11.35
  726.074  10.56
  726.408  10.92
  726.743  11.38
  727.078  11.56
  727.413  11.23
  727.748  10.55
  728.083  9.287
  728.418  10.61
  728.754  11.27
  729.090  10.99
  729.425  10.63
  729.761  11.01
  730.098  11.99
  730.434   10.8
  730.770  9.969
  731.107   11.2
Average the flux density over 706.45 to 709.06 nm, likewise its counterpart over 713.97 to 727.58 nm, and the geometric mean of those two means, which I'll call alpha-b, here 11.0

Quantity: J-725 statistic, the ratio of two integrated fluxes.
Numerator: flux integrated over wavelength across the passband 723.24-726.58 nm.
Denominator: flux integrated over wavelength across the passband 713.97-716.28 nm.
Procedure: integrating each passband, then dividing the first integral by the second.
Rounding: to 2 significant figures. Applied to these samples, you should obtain 1.5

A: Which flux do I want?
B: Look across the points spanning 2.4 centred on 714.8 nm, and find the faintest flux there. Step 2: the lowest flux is 9.831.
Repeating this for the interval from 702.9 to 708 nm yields 10.33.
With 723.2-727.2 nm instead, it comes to 10.32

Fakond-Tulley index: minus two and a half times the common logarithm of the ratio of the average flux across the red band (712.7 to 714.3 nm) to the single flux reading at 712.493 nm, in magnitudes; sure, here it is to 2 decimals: 0.02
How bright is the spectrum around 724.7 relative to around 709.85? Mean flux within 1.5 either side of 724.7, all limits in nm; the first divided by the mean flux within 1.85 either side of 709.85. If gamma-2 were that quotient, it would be 1.02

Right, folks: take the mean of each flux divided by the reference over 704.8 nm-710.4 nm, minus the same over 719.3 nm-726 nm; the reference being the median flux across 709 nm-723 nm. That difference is 0.012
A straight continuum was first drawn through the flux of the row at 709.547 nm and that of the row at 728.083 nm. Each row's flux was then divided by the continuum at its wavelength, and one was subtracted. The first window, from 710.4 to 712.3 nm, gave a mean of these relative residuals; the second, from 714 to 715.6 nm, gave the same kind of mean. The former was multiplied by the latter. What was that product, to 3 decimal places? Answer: 0.005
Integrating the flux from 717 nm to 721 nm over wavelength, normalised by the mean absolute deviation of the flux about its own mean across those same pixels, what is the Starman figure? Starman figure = 73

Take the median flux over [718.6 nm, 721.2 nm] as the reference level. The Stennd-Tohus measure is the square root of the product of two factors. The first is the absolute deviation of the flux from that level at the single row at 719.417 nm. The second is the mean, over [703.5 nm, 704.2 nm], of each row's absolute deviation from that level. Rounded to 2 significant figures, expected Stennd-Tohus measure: 0.85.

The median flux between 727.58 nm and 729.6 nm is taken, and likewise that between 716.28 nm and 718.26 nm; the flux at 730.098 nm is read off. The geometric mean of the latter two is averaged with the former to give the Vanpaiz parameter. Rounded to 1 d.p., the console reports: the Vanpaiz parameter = 11.0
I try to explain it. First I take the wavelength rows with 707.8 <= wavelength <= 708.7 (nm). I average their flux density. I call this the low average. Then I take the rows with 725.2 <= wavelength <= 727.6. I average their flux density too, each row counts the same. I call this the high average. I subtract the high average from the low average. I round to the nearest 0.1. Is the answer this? 0.1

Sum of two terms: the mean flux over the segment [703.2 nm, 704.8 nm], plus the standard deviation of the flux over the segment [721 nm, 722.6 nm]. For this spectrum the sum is 12.7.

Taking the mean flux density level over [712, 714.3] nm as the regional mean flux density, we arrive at 10.9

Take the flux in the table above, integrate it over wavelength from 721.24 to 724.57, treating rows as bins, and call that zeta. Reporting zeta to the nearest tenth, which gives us 36.3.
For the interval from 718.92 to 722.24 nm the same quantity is 36.2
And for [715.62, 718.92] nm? 35.0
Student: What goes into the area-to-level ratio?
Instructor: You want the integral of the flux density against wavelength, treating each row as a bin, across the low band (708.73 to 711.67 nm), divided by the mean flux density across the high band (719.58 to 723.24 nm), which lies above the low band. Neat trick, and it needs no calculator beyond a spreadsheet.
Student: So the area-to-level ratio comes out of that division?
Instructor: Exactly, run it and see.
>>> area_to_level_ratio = 2.8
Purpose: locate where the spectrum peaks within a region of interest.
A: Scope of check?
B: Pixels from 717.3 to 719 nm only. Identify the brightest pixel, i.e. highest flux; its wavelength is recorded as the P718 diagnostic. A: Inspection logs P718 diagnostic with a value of 717.432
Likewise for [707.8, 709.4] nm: 707.915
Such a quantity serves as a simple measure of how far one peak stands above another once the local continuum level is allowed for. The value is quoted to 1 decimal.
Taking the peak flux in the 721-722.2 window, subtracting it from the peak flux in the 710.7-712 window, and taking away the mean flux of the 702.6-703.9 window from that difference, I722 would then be -11.7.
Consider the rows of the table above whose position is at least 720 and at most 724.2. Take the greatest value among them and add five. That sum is 16.6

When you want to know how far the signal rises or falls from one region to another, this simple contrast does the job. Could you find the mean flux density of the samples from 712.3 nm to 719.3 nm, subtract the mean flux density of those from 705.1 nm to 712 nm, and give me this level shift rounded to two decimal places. -0.33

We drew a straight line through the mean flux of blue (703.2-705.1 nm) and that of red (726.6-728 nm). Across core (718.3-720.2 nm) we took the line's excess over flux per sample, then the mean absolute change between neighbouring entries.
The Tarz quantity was 0.53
